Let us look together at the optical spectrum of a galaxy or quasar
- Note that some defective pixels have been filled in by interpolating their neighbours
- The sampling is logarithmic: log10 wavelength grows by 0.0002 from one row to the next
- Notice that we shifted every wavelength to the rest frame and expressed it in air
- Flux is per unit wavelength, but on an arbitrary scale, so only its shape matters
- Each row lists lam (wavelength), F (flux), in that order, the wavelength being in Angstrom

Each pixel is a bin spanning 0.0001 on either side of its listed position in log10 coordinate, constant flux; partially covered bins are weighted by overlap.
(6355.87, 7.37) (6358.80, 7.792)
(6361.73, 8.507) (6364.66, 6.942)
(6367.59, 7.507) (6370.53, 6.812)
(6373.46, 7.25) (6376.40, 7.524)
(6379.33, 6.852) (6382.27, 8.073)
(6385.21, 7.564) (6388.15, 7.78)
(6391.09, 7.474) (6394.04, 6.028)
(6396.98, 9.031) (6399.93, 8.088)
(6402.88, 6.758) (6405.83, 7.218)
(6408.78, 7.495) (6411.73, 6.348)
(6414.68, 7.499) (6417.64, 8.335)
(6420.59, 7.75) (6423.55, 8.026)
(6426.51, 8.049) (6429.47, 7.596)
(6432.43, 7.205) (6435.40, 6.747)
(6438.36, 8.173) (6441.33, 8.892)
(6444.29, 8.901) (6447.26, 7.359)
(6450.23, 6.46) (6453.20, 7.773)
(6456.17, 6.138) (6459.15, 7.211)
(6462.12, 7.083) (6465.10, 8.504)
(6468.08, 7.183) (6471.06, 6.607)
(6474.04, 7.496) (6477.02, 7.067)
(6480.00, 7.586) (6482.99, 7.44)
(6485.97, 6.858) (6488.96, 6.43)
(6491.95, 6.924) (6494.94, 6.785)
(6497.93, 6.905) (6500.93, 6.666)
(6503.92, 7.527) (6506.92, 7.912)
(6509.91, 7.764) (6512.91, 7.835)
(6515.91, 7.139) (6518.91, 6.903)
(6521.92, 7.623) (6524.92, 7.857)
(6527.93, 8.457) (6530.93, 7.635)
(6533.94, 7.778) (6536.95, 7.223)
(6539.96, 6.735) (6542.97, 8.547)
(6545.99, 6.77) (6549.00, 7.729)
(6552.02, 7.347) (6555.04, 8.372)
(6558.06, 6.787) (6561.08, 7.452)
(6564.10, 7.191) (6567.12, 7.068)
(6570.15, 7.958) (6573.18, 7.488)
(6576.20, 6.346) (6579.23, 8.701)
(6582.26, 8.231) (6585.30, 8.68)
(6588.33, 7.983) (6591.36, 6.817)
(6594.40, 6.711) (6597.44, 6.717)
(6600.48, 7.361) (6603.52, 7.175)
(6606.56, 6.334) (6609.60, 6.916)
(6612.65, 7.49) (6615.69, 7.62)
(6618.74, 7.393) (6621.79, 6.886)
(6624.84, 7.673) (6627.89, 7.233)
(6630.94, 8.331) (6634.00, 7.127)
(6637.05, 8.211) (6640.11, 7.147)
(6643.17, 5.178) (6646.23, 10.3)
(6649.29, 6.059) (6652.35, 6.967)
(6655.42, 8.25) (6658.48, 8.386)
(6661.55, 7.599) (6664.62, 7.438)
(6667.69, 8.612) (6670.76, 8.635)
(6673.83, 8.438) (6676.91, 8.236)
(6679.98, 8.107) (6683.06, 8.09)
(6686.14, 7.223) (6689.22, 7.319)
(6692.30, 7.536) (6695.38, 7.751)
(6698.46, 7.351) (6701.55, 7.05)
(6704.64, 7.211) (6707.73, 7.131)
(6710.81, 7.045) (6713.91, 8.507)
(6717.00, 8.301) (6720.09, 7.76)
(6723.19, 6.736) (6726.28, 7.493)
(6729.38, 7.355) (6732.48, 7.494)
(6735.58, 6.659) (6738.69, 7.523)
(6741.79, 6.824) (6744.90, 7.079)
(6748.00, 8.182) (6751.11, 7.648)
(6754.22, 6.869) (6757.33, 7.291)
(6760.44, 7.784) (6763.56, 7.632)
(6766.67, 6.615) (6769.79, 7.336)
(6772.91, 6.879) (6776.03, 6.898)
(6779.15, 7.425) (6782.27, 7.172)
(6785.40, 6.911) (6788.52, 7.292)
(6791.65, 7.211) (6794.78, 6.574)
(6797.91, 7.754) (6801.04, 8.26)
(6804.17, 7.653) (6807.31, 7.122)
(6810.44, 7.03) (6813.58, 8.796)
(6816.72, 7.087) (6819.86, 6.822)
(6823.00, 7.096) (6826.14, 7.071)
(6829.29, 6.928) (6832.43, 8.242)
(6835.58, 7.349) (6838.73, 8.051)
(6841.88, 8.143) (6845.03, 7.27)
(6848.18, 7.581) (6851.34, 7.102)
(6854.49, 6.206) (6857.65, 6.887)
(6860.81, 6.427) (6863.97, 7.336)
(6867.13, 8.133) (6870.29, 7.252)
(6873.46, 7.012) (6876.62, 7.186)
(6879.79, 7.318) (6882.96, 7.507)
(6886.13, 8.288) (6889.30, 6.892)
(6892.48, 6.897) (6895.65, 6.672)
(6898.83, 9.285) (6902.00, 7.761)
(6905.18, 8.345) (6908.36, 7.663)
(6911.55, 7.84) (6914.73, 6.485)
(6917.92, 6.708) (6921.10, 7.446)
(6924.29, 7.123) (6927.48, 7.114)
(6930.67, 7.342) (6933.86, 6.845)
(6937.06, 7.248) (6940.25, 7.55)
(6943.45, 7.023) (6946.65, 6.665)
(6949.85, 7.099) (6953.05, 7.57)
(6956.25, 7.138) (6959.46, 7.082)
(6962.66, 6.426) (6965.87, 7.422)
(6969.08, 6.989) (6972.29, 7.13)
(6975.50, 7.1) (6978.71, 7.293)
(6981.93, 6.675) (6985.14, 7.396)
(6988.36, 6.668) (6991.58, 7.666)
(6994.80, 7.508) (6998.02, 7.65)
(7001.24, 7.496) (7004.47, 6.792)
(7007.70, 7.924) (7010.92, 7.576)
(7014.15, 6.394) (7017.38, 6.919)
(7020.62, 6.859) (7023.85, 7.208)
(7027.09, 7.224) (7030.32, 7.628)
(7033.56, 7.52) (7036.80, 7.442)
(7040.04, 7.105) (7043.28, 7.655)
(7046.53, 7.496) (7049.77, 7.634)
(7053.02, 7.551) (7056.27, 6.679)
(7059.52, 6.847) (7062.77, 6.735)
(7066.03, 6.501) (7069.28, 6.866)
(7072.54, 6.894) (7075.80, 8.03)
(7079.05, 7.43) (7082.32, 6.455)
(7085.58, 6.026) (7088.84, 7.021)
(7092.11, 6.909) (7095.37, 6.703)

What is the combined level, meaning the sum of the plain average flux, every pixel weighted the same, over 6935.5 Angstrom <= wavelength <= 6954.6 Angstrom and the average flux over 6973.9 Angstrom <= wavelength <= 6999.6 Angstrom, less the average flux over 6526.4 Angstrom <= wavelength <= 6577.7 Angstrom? 6.97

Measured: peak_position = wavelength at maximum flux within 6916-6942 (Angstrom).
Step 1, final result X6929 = 6940.25 Angstrom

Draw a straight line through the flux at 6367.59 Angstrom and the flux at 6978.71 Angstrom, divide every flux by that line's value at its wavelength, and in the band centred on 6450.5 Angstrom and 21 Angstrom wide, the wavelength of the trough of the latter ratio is 6456.17 Angstrom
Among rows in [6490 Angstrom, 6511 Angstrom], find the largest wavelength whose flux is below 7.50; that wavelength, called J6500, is 6500.93 Angstrom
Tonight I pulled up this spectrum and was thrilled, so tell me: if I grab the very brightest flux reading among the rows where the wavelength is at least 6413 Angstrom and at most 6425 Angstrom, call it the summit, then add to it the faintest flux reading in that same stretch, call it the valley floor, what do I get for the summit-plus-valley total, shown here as 15.8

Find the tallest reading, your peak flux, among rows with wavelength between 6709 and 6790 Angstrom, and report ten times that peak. 85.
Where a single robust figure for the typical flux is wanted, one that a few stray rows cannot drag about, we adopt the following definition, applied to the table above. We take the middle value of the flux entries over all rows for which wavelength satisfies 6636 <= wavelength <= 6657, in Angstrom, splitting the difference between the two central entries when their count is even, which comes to 7.1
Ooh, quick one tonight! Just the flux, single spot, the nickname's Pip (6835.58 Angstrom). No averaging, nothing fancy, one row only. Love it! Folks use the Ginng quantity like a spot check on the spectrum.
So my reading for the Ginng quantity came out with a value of 7.349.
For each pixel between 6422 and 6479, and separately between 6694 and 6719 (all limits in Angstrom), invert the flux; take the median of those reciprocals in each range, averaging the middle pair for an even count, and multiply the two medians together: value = 0.0187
